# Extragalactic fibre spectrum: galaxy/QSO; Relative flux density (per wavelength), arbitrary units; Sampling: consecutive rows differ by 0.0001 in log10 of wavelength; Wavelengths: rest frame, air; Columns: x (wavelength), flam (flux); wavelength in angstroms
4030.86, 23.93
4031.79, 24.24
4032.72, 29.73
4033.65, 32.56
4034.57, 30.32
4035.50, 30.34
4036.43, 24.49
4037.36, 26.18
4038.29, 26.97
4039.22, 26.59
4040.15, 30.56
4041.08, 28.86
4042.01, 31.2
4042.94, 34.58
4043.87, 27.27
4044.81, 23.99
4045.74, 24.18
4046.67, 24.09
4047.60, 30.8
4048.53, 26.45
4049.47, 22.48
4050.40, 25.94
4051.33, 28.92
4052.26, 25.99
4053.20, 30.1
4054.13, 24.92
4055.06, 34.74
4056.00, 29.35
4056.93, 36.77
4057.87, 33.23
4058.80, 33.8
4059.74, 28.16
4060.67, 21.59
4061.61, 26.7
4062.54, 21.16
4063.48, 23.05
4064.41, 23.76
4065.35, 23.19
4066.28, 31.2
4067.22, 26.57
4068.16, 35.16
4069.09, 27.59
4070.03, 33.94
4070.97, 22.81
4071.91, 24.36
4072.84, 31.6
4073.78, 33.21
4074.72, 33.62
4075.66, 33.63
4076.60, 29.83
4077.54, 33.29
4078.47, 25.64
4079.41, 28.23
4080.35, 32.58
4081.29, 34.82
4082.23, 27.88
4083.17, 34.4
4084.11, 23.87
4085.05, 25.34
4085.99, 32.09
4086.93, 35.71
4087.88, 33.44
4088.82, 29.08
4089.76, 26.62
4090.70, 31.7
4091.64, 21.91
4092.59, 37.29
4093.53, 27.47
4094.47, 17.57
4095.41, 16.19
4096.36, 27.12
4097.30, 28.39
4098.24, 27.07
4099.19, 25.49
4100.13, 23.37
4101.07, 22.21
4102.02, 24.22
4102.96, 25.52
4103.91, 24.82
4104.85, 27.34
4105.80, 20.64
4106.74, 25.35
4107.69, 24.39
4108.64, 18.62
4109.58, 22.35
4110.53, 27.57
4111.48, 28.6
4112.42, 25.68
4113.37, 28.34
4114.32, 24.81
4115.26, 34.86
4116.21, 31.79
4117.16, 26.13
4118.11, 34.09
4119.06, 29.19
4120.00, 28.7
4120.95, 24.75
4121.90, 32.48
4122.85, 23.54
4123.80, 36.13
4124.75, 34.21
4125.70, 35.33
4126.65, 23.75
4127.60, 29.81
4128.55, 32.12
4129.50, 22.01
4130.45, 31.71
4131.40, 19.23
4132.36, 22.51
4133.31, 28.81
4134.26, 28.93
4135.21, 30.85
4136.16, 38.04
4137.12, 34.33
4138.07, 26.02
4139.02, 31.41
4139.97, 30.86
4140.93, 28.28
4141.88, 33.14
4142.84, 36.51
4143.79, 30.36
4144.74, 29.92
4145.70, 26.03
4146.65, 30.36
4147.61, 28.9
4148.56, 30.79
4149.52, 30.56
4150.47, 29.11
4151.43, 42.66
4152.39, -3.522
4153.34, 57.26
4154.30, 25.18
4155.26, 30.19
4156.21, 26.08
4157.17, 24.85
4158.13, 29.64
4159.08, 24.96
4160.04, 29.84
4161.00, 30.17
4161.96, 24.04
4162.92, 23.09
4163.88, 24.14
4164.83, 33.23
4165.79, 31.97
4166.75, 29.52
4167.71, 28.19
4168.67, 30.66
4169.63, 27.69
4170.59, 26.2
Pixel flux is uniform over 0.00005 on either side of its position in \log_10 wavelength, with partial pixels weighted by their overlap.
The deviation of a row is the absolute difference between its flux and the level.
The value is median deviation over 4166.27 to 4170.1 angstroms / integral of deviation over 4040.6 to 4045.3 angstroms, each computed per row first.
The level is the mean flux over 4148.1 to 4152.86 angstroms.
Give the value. 0.16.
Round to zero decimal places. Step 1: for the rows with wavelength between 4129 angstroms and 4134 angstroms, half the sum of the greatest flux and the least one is 25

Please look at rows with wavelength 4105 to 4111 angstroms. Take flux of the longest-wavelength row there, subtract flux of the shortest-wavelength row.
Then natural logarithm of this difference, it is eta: 1.9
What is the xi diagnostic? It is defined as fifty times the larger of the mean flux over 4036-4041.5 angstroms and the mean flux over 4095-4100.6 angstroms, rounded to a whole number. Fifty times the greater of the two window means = 1364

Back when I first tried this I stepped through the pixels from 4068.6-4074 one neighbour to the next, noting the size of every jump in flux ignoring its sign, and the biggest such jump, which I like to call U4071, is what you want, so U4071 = 11.1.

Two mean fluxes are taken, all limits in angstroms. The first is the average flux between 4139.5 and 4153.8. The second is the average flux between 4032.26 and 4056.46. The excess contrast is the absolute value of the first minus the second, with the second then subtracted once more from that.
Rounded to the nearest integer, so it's -26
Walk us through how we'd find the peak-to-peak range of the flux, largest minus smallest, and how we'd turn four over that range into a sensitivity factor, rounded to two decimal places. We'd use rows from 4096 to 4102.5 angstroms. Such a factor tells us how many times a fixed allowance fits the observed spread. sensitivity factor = 0.65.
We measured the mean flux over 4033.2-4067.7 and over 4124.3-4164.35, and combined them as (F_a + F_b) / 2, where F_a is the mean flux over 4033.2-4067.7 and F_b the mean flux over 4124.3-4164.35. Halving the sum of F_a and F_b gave 28.5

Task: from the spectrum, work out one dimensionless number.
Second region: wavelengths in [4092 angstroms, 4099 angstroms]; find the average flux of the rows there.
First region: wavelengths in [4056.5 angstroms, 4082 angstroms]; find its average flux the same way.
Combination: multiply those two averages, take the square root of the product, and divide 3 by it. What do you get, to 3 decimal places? 0.109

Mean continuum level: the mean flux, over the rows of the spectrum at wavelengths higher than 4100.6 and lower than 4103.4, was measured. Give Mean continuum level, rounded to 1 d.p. 24.0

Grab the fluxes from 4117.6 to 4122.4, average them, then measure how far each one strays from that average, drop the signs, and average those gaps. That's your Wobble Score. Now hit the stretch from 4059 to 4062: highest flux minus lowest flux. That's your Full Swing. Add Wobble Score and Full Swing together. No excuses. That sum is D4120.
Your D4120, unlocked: 9.3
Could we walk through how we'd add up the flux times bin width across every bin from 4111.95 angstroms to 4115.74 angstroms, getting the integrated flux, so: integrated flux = 108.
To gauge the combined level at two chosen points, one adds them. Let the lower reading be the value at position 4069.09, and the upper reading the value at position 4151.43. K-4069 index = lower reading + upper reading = 70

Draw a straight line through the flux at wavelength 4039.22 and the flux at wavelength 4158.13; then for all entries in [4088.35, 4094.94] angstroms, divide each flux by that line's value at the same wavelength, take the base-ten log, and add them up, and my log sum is -0.14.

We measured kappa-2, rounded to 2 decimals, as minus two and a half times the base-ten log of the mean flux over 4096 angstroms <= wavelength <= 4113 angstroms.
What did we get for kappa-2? -3.49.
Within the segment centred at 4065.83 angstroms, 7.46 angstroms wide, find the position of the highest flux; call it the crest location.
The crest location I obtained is 4068.16 angstroms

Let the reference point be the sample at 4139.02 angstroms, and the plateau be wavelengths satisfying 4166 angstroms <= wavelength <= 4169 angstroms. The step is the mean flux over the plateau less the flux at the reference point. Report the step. -2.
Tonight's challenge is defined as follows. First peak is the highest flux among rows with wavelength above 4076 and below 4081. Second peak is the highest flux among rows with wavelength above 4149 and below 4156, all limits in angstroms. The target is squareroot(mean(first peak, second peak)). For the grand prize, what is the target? 6.73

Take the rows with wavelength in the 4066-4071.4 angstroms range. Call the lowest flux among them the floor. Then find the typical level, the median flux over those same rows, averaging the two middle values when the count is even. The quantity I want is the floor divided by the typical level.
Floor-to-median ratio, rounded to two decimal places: 0.78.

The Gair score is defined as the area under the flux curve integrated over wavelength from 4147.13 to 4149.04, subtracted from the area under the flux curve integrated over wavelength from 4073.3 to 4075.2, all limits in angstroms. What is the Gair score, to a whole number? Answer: 6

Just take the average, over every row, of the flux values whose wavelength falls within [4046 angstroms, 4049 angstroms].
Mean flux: 27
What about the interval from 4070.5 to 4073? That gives 26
